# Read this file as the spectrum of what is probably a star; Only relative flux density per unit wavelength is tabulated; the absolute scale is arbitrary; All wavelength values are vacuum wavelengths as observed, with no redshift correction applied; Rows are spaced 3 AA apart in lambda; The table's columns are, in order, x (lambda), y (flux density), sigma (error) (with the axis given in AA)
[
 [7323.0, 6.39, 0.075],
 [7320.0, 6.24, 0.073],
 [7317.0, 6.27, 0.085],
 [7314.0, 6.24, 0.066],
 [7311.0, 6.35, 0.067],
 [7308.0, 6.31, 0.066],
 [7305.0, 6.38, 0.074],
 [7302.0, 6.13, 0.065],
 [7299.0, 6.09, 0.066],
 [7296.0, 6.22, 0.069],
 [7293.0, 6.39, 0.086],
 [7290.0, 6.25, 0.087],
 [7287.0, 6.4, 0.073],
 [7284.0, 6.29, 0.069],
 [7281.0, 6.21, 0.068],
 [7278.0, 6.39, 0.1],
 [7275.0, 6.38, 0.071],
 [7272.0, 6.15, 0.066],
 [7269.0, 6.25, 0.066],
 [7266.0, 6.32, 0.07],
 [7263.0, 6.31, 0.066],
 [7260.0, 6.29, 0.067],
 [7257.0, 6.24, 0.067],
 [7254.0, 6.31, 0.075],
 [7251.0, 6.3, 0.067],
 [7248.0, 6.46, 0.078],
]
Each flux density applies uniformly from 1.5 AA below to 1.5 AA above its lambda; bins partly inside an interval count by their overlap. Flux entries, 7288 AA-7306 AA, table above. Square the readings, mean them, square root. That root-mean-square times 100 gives 624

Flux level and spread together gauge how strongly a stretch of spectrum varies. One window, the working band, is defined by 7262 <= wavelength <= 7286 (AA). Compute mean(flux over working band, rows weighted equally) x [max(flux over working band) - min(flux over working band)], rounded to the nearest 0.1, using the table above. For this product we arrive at 1.5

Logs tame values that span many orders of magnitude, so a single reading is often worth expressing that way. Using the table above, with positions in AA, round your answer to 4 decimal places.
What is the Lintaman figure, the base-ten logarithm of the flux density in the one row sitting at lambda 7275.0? 0.8048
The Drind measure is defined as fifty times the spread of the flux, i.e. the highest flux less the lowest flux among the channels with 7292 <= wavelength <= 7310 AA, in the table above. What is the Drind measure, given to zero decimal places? 15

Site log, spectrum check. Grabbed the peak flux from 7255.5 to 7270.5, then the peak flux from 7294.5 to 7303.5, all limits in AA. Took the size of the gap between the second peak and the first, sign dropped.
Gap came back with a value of 0.100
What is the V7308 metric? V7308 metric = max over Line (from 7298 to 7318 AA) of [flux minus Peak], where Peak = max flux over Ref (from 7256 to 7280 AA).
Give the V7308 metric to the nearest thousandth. -0.010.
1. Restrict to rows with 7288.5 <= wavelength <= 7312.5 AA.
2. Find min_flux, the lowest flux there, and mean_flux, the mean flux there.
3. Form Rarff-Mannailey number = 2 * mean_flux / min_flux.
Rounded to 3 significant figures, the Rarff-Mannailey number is 2.06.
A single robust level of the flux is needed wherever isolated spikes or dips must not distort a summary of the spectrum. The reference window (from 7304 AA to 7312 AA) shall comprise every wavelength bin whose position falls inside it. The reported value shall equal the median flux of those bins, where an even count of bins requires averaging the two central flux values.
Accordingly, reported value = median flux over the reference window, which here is 6.35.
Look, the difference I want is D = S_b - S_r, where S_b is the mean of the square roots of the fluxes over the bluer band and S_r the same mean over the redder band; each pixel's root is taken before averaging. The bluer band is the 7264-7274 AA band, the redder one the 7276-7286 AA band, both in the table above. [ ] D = -0.011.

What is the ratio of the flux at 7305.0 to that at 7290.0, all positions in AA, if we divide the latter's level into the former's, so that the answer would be 1.021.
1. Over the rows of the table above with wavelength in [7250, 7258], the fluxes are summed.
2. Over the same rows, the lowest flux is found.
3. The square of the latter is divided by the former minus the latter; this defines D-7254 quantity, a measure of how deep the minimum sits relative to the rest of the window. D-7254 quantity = 3.088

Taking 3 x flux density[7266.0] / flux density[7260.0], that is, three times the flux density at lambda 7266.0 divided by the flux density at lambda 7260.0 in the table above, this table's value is 3.01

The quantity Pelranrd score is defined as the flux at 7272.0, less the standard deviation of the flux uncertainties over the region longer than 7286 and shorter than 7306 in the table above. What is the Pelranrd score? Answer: 6.14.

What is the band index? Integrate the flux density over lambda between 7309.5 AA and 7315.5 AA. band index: 37.8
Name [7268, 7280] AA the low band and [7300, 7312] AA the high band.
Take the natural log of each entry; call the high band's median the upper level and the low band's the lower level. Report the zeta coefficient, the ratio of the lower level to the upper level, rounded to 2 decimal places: 1.00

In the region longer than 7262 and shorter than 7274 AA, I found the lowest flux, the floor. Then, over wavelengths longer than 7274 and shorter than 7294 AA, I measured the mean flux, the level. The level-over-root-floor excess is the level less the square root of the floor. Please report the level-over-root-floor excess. 3.85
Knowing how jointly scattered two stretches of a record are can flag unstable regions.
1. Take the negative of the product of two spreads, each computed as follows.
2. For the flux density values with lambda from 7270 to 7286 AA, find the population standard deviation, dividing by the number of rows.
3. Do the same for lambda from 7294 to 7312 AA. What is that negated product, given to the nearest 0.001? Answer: -0.010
